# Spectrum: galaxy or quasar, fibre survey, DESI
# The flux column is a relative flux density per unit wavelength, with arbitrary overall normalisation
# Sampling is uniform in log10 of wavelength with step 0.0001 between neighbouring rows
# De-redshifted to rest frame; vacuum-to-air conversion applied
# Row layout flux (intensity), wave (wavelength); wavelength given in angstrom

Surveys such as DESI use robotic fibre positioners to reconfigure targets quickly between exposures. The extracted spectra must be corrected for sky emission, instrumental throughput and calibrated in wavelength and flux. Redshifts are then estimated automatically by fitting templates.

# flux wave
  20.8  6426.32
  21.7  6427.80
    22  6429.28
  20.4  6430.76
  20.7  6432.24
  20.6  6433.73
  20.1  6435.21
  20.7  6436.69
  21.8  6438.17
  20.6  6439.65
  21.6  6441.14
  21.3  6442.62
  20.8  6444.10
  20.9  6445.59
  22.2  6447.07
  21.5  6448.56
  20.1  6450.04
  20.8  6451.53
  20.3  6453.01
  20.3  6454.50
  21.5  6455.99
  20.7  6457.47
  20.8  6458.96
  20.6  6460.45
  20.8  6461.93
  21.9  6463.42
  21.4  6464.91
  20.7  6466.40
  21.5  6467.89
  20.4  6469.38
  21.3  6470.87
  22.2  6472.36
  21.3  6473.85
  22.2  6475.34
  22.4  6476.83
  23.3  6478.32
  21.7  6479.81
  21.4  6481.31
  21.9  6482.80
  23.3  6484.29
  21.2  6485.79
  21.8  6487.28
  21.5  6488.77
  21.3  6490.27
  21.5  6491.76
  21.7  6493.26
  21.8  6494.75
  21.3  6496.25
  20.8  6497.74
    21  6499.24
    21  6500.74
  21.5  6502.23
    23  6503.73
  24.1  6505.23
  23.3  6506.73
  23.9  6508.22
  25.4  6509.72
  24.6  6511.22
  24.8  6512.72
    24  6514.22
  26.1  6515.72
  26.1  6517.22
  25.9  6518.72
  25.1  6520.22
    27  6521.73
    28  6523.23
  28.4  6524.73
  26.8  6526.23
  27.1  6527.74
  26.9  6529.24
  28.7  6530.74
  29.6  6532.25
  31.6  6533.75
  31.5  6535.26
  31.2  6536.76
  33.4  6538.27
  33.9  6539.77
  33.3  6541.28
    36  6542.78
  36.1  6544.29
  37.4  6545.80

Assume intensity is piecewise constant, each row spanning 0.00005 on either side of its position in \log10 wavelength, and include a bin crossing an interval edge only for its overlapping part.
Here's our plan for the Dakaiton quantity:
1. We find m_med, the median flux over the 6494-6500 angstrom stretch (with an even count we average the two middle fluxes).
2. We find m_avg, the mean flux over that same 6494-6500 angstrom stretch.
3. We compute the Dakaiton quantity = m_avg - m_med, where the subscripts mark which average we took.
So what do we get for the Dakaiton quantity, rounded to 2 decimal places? 0.08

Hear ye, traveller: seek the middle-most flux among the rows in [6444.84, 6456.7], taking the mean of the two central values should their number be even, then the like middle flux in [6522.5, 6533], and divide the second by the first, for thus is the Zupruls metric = 1.3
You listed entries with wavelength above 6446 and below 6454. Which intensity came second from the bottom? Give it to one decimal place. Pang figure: 20.3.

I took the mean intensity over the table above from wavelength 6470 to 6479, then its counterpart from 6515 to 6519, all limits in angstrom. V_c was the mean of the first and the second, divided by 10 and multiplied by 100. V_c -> 241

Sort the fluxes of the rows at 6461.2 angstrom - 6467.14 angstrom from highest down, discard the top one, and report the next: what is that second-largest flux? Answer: 21.4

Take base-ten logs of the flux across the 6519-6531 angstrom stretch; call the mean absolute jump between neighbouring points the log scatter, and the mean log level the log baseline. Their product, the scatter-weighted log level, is 0.024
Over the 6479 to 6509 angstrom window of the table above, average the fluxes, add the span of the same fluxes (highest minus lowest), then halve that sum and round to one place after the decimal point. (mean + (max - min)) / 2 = 12.6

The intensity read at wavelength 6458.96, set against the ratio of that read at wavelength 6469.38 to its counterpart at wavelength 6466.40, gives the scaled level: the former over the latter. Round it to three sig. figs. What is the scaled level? 21.1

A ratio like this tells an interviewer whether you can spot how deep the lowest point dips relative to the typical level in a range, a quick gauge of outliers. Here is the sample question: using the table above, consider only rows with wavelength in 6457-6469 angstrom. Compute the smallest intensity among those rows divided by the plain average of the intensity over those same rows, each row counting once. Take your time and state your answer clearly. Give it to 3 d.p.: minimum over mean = 0.979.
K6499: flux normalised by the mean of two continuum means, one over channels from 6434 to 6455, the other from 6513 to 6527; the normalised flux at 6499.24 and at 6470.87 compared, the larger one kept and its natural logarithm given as -0.10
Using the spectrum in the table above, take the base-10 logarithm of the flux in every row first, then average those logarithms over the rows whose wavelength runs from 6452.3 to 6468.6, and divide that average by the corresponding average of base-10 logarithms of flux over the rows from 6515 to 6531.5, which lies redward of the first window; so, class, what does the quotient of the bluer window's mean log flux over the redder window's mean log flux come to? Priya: 0.924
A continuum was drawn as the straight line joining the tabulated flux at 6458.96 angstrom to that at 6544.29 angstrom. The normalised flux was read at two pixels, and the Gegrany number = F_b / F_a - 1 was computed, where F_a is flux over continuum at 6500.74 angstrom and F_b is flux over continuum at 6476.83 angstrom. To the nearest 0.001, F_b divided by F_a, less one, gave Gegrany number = 0.257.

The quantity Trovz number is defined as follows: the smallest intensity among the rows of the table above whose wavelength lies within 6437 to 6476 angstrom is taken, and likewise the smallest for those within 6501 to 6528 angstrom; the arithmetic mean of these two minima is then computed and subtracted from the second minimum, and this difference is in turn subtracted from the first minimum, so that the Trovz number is 19.4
